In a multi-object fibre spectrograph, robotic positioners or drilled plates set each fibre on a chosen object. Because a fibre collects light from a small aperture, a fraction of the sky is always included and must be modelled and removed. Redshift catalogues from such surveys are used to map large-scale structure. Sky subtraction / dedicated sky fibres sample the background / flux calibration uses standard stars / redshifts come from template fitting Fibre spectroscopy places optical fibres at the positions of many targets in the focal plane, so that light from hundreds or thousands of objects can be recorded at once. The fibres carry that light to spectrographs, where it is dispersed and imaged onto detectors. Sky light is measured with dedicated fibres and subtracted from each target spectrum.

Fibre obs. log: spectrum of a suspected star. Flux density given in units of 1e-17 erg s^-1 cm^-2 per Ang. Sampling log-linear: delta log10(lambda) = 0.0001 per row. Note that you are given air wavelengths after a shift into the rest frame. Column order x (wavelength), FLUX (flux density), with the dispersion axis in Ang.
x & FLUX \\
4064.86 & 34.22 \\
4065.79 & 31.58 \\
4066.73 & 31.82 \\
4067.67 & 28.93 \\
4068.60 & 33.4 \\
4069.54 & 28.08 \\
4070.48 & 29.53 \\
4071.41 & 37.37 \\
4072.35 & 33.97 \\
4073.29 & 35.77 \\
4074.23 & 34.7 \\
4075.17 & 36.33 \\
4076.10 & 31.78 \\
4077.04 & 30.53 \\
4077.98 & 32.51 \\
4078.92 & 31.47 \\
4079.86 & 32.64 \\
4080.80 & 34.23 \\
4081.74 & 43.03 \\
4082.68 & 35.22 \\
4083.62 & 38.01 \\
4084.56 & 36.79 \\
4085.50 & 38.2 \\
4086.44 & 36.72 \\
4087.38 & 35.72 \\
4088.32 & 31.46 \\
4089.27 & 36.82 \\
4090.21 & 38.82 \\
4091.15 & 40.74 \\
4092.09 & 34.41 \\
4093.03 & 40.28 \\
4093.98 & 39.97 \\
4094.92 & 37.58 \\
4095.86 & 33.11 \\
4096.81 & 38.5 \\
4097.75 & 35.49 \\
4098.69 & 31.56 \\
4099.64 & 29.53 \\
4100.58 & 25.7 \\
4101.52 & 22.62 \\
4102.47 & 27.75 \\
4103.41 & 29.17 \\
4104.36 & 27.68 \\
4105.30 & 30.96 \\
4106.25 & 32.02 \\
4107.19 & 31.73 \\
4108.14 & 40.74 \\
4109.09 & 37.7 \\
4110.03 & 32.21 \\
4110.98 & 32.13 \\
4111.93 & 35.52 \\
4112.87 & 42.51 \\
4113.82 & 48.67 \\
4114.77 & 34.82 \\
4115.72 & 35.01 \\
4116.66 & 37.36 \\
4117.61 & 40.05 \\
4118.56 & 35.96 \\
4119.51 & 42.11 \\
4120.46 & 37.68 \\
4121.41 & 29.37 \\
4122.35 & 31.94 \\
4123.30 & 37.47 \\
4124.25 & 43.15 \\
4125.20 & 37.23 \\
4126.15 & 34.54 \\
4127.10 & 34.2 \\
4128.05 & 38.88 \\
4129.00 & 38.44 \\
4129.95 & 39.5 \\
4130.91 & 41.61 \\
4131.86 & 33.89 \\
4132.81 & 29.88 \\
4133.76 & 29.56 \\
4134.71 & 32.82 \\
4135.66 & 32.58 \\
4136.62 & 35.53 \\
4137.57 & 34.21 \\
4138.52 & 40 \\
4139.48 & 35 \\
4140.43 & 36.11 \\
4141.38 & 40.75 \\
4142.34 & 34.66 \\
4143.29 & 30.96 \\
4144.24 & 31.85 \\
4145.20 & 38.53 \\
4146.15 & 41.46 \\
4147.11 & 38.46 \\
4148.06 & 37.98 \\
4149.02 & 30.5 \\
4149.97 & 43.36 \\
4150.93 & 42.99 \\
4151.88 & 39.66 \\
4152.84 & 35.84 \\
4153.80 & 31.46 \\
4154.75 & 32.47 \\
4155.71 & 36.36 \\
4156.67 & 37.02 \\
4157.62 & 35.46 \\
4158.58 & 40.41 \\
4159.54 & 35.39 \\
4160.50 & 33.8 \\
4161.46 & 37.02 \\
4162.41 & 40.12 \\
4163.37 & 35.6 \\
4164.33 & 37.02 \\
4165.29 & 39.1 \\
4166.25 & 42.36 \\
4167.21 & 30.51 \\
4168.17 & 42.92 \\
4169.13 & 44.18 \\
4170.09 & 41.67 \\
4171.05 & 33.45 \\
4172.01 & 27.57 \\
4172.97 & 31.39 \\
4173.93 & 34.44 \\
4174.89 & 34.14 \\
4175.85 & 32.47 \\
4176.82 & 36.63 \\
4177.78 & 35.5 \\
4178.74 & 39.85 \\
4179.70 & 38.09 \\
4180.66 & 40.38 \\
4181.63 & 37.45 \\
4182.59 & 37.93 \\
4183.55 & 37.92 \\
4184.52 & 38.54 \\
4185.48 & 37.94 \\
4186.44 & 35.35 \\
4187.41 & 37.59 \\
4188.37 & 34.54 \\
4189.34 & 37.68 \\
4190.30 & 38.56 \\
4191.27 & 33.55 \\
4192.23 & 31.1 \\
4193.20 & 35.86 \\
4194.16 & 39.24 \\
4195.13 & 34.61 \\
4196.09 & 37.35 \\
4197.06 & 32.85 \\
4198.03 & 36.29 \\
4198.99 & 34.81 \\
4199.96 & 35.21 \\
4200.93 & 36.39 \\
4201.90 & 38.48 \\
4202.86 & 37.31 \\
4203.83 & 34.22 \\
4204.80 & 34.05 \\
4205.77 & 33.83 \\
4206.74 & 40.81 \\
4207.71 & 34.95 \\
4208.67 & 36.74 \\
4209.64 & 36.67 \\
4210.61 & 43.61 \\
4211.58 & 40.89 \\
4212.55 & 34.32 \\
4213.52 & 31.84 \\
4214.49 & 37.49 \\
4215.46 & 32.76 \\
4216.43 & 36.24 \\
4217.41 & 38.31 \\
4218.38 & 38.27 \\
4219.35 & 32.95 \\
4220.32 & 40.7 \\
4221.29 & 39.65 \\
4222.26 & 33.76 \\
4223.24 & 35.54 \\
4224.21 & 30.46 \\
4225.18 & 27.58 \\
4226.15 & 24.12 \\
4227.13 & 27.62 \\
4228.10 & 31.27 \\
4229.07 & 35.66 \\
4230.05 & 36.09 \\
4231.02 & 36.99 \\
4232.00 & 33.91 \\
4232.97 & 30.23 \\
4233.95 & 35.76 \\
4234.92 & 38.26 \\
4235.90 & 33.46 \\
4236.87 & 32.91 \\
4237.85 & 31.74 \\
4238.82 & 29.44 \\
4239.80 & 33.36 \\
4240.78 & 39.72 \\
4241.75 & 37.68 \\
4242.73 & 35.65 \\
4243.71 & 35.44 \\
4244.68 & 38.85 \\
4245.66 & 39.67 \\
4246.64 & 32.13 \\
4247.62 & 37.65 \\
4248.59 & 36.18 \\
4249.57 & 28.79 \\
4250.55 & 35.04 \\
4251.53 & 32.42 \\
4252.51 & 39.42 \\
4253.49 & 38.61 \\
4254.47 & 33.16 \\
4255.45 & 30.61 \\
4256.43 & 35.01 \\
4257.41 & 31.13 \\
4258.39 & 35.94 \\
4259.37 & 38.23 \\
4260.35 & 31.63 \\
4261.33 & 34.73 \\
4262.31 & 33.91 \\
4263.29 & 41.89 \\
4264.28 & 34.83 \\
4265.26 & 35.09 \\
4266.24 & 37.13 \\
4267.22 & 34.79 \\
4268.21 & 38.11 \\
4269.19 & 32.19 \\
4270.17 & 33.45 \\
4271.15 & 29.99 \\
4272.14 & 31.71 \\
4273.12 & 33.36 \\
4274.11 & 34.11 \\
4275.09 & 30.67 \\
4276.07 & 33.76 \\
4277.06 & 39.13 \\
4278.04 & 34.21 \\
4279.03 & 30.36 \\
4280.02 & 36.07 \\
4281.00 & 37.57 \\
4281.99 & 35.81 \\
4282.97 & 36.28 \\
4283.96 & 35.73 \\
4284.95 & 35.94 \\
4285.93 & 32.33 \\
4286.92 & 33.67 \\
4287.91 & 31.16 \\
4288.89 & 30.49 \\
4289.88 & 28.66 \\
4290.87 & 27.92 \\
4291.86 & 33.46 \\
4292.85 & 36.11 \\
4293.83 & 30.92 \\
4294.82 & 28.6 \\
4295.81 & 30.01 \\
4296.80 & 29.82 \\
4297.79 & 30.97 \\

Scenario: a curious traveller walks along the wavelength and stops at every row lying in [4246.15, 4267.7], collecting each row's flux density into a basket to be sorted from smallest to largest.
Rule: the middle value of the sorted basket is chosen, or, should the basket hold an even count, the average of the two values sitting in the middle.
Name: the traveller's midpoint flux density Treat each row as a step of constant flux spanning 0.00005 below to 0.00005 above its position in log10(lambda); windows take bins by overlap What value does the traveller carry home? 34.9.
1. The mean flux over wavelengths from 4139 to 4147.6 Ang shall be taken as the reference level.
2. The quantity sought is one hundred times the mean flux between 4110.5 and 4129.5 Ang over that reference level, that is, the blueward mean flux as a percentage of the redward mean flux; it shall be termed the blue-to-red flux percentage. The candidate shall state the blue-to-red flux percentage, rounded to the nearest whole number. 103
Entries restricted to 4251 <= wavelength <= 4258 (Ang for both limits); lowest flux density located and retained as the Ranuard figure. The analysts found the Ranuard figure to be 30.61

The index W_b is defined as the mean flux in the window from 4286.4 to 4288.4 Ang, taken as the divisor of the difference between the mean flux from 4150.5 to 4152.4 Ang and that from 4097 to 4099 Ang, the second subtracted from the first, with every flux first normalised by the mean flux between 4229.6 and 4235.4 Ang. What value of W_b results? 0.2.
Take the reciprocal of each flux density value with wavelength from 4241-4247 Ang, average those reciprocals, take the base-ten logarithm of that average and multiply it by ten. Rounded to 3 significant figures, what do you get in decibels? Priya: -15.6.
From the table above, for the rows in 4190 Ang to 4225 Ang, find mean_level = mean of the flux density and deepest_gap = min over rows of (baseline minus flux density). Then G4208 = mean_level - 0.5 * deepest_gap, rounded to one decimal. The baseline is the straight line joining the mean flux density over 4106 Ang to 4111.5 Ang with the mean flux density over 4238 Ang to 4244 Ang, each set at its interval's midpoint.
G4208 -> 40.4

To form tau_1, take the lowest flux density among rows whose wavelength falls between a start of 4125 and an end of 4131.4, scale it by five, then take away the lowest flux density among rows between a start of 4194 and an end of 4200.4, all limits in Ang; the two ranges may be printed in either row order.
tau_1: 138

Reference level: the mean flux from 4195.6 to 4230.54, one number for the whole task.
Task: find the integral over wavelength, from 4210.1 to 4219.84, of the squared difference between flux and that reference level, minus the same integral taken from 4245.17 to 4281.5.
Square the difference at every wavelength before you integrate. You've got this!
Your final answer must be -213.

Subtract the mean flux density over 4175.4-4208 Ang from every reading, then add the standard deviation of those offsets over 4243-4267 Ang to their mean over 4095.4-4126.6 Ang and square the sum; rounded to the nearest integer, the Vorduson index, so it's 2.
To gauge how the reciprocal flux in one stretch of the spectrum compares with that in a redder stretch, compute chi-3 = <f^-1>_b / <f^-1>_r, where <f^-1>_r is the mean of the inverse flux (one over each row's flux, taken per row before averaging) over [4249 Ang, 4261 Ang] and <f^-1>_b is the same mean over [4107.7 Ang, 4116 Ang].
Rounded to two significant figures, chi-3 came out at 0.91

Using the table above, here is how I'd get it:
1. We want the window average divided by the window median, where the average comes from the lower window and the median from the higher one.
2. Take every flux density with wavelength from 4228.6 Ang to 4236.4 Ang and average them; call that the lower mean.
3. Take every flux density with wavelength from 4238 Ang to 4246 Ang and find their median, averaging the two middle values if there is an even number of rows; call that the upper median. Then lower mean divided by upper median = 0.96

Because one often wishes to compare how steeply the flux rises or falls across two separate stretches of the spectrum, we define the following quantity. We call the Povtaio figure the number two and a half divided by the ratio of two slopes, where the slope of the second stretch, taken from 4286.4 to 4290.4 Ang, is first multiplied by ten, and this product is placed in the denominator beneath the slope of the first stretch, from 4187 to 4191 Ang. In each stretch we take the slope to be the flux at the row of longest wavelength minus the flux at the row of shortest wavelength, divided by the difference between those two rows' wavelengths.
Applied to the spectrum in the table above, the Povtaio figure -126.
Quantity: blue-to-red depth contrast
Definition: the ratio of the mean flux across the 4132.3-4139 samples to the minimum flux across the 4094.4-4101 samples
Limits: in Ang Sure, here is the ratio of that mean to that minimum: 1.30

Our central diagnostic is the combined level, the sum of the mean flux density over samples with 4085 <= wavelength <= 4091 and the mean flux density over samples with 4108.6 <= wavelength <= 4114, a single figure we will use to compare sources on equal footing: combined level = 74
